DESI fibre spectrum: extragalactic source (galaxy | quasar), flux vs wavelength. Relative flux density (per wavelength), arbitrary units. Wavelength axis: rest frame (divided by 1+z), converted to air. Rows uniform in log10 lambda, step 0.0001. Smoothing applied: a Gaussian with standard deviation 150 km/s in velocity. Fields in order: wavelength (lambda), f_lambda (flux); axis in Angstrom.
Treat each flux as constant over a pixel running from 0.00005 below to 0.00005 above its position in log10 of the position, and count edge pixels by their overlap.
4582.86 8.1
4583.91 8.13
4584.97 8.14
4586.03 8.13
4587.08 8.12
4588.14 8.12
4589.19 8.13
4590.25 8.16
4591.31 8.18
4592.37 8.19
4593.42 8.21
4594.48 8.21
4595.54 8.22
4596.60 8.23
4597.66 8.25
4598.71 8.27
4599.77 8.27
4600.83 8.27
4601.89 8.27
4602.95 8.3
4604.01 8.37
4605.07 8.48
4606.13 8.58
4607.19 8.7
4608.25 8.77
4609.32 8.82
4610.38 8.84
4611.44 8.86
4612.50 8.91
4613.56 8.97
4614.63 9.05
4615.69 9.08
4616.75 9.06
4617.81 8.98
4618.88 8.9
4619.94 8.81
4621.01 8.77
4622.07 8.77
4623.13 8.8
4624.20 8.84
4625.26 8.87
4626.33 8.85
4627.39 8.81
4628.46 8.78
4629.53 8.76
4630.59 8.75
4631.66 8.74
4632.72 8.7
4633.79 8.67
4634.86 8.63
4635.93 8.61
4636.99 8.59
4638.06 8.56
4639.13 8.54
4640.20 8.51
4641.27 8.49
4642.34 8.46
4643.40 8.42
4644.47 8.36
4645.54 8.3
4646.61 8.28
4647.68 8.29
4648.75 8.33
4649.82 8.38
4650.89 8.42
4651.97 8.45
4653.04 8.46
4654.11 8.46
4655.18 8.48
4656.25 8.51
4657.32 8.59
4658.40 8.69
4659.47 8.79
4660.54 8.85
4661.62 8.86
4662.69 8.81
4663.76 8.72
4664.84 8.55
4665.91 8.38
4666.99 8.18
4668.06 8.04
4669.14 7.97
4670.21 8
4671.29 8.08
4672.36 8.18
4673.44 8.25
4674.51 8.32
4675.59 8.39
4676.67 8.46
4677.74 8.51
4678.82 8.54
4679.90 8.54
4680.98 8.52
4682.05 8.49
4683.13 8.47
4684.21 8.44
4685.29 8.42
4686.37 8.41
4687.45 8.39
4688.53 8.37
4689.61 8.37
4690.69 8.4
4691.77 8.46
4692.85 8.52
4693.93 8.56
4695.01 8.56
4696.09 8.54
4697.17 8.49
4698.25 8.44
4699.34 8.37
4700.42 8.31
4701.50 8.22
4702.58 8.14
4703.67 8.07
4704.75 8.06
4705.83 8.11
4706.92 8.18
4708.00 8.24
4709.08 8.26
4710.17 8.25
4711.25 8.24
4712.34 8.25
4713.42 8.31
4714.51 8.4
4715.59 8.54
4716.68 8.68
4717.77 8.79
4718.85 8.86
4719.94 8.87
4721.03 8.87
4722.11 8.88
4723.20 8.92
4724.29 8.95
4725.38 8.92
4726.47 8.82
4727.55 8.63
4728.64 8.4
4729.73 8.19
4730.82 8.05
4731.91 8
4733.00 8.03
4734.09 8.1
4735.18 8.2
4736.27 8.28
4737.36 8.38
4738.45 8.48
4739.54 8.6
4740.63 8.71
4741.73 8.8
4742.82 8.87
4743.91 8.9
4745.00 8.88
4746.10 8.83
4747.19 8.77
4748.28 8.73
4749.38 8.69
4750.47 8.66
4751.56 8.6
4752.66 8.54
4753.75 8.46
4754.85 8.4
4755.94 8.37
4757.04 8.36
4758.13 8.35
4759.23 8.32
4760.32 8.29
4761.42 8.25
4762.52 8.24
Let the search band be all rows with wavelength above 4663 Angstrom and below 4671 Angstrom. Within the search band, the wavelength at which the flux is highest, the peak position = 4663.76 Angstrom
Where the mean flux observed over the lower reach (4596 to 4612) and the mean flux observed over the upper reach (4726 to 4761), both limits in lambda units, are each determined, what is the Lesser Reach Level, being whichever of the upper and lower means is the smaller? 8.49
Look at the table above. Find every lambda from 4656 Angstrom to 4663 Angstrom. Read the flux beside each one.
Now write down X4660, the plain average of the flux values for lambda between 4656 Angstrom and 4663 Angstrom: 8.73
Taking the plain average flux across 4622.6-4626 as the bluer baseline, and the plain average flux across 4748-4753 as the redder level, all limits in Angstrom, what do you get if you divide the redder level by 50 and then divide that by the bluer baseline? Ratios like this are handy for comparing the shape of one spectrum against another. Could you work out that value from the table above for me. 0.0196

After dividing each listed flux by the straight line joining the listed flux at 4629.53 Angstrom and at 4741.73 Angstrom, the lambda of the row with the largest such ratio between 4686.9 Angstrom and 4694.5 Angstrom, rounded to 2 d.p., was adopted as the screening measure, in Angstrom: 4693.93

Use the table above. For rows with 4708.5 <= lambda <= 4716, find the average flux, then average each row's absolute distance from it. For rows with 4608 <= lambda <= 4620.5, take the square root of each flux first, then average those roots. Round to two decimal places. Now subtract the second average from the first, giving -2.90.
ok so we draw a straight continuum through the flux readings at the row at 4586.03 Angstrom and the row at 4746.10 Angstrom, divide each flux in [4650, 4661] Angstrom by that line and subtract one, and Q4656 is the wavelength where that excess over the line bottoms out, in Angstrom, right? 4650.89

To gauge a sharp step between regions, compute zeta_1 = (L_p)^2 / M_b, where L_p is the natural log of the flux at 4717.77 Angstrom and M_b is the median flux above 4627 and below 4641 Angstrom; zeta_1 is 0.545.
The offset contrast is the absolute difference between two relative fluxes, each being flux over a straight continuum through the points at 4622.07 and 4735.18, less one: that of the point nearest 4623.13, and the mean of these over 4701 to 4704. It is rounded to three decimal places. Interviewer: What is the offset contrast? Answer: 0.030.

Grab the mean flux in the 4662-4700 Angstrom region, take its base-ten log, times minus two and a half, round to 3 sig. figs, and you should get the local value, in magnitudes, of -2.31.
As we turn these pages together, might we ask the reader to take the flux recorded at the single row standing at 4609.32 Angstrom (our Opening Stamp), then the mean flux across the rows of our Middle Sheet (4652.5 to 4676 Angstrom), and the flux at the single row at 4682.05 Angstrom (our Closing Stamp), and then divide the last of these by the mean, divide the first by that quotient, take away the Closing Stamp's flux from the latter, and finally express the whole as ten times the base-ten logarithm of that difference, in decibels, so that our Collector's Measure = -5.6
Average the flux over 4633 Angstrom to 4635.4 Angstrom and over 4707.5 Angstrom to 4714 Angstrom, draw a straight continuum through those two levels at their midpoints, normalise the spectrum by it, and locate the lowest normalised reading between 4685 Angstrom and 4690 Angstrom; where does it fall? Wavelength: 4688.53 Angstrom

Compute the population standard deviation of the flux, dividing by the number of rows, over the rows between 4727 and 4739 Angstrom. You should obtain 0.19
